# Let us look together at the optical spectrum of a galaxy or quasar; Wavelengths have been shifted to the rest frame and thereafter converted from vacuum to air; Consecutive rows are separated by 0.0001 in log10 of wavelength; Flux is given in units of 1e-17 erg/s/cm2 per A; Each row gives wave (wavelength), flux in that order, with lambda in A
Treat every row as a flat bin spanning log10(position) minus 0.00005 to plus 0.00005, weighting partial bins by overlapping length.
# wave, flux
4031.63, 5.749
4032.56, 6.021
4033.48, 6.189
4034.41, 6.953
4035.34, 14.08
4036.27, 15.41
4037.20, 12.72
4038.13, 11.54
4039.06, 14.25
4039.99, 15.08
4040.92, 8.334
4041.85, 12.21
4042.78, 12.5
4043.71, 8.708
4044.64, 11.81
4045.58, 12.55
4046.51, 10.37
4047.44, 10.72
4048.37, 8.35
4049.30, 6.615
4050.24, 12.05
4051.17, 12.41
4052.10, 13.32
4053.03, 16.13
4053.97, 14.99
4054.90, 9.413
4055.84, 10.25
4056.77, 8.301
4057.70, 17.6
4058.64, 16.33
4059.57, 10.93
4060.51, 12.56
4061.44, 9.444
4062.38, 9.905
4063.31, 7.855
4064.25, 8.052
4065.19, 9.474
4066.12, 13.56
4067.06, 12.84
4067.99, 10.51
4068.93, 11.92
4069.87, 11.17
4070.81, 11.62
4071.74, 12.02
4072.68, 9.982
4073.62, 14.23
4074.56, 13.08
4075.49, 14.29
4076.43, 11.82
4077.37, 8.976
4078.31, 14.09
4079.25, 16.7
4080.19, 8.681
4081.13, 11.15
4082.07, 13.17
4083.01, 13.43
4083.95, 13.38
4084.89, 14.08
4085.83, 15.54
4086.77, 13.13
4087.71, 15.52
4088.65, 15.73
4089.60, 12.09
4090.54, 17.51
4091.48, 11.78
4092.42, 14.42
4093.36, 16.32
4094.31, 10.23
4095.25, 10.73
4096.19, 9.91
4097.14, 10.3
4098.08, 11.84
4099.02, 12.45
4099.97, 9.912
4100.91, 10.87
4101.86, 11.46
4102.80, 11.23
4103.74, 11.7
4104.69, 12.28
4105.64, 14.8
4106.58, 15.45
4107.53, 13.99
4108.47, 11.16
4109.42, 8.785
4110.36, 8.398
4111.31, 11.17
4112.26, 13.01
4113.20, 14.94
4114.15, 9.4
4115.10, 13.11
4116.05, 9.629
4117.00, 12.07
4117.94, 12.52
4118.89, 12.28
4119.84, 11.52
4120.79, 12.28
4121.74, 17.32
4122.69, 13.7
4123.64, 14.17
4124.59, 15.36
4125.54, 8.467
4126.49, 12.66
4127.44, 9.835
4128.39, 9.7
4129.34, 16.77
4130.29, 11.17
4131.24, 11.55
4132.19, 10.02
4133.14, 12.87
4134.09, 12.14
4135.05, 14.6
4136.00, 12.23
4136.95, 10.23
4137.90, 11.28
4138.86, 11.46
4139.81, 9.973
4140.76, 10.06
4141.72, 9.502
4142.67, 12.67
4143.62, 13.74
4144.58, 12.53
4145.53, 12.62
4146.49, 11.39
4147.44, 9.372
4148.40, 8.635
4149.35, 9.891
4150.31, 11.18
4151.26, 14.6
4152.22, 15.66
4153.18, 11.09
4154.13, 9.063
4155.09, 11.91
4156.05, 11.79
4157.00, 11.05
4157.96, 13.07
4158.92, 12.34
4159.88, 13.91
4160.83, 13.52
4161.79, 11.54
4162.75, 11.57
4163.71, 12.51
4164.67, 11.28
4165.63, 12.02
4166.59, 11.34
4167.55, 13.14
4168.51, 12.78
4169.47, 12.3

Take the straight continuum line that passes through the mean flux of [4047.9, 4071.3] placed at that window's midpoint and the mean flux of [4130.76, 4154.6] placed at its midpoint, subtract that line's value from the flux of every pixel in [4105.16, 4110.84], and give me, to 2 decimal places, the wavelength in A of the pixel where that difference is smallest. 4110.36 A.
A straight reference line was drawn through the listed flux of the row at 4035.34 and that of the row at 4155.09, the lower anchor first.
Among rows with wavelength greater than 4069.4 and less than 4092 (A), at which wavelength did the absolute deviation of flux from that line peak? 4080.19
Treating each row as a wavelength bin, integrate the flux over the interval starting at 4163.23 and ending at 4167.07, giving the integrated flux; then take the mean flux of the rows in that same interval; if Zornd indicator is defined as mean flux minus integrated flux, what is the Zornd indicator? -33.4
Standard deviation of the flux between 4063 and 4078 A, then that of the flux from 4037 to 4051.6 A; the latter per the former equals 1.1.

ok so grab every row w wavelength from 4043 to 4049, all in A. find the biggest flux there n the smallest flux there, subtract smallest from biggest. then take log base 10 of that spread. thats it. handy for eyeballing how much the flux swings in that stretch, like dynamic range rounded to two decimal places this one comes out 0.62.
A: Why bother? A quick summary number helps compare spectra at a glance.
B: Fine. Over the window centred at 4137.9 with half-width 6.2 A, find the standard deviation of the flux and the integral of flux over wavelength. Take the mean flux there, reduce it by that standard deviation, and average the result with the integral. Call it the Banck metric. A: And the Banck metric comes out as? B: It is 77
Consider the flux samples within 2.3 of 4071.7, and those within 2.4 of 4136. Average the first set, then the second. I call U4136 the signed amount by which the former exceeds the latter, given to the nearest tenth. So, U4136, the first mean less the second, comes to -0.3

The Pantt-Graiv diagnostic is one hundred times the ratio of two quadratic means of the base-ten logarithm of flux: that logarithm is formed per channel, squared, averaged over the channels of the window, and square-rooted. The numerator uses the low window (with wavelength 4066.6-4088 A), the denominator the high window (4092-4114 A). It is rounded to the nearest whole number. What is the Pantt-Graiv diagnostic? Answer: 102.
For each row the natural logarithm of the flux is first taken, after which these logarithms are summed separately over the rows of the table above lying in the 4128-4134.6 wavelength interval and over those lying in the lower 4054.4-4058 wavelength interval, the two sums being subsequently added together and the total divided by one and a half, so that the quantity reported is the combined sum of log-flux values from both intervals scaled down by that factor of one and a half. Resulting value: 17.9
